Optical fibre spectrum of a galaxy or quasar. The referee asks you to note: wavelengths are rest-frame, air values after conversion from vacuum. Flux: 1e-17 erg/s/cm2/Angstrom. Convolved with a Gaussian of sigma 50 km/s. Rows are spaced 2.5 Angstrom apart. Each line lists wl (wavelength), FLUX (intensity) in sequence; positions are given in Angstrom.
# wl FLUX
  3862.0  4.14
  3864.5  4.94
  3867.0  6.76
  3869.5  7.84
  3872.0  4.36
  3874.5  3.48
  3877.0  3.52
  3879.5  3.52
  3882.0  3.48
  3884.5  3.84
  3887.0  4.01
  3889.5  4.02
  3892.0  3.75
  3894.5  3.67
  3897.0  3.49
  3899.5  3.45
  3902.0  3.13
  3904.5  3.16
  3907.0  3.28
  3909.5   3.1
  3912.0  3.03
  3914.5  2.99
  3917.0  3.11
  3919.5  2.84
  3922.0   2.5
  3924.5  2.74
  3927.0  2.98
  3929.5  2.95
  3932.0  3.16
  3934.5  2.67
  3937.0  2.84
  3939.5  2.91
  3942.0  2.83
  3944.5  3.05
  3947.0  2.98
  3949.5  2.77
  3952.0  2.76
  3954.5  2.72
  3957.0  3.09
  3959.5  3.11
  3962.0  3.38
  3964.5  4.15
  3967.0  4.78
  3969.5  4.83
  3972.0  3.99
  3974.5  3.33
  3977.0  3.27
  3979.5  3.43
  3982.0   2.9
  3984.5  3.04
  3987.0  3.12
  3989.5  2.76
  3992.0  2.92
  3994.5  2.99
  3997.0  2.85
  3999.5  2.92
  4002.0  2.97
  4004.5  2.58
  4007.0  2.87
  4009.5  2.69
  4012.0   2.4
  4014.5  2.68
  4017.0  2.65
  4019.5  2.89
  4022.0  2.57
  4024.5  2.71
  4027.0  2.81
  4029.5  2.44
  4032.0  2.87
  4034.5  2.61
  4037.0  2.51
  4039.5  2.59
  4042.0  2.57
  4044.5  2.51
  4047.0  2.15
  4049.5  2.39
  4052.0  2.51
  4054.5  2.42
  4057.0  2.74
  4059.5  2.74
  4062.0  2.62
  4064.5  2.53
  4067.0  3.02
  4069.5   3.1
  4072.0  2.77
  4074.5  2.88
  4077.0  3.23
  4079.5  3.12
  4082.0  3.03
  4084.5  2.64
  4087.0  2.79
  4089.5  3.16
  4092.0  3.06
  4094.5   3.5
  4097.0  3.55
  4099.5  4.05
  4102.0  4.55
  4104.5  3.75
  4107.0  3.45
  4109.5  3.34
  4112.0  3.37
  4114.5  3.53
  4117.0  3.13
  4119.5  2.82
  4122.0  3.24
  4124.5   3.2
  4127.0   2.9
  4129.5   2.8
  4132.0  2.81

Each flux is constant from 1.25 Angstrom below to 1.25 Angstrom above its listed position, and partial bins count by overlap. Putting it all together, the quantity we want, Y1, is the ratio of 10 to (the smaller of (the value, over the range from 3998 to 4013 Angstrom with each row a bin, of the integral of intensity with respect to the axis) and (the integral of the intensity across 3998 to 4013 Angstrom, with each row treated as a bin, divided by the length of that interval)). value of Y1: 3.6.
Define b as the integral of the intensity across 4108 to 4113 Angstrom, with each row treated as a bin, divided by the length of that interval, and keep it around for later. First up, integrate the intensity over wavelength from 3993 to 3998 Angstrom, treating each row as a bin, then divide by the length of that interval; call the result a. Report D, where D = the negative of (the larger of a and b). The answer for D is -3.36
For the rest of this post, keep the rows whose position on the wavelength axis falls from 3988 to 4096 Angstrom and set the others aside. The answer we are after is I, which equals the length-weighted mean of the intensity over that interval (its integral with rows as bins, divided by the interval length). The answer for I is 2.8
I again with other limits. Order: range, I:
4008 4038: 2.7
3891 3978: 3.2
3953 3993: 3.4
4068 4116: 3.3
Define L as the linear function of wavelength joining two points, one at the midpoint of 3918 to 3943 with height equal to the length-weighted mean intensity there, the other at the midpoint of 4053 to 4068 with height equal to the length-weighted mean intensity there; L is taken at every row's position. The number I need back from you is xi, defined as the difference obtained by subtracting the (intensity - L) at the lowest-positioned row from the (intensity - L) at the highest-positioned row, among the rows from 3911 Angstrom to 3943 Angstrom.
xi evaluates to -0.2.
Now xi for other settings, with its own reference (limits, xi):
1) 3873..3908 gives -0.2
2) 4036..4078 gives 0.8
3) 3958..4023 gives -0.5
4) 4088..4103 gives 1.4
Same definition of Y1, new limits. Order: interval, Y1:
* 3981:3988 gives 3.3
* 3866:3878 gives 1.9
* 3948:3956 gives 3.6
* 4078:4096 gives 3.3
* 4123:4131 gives 3.4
